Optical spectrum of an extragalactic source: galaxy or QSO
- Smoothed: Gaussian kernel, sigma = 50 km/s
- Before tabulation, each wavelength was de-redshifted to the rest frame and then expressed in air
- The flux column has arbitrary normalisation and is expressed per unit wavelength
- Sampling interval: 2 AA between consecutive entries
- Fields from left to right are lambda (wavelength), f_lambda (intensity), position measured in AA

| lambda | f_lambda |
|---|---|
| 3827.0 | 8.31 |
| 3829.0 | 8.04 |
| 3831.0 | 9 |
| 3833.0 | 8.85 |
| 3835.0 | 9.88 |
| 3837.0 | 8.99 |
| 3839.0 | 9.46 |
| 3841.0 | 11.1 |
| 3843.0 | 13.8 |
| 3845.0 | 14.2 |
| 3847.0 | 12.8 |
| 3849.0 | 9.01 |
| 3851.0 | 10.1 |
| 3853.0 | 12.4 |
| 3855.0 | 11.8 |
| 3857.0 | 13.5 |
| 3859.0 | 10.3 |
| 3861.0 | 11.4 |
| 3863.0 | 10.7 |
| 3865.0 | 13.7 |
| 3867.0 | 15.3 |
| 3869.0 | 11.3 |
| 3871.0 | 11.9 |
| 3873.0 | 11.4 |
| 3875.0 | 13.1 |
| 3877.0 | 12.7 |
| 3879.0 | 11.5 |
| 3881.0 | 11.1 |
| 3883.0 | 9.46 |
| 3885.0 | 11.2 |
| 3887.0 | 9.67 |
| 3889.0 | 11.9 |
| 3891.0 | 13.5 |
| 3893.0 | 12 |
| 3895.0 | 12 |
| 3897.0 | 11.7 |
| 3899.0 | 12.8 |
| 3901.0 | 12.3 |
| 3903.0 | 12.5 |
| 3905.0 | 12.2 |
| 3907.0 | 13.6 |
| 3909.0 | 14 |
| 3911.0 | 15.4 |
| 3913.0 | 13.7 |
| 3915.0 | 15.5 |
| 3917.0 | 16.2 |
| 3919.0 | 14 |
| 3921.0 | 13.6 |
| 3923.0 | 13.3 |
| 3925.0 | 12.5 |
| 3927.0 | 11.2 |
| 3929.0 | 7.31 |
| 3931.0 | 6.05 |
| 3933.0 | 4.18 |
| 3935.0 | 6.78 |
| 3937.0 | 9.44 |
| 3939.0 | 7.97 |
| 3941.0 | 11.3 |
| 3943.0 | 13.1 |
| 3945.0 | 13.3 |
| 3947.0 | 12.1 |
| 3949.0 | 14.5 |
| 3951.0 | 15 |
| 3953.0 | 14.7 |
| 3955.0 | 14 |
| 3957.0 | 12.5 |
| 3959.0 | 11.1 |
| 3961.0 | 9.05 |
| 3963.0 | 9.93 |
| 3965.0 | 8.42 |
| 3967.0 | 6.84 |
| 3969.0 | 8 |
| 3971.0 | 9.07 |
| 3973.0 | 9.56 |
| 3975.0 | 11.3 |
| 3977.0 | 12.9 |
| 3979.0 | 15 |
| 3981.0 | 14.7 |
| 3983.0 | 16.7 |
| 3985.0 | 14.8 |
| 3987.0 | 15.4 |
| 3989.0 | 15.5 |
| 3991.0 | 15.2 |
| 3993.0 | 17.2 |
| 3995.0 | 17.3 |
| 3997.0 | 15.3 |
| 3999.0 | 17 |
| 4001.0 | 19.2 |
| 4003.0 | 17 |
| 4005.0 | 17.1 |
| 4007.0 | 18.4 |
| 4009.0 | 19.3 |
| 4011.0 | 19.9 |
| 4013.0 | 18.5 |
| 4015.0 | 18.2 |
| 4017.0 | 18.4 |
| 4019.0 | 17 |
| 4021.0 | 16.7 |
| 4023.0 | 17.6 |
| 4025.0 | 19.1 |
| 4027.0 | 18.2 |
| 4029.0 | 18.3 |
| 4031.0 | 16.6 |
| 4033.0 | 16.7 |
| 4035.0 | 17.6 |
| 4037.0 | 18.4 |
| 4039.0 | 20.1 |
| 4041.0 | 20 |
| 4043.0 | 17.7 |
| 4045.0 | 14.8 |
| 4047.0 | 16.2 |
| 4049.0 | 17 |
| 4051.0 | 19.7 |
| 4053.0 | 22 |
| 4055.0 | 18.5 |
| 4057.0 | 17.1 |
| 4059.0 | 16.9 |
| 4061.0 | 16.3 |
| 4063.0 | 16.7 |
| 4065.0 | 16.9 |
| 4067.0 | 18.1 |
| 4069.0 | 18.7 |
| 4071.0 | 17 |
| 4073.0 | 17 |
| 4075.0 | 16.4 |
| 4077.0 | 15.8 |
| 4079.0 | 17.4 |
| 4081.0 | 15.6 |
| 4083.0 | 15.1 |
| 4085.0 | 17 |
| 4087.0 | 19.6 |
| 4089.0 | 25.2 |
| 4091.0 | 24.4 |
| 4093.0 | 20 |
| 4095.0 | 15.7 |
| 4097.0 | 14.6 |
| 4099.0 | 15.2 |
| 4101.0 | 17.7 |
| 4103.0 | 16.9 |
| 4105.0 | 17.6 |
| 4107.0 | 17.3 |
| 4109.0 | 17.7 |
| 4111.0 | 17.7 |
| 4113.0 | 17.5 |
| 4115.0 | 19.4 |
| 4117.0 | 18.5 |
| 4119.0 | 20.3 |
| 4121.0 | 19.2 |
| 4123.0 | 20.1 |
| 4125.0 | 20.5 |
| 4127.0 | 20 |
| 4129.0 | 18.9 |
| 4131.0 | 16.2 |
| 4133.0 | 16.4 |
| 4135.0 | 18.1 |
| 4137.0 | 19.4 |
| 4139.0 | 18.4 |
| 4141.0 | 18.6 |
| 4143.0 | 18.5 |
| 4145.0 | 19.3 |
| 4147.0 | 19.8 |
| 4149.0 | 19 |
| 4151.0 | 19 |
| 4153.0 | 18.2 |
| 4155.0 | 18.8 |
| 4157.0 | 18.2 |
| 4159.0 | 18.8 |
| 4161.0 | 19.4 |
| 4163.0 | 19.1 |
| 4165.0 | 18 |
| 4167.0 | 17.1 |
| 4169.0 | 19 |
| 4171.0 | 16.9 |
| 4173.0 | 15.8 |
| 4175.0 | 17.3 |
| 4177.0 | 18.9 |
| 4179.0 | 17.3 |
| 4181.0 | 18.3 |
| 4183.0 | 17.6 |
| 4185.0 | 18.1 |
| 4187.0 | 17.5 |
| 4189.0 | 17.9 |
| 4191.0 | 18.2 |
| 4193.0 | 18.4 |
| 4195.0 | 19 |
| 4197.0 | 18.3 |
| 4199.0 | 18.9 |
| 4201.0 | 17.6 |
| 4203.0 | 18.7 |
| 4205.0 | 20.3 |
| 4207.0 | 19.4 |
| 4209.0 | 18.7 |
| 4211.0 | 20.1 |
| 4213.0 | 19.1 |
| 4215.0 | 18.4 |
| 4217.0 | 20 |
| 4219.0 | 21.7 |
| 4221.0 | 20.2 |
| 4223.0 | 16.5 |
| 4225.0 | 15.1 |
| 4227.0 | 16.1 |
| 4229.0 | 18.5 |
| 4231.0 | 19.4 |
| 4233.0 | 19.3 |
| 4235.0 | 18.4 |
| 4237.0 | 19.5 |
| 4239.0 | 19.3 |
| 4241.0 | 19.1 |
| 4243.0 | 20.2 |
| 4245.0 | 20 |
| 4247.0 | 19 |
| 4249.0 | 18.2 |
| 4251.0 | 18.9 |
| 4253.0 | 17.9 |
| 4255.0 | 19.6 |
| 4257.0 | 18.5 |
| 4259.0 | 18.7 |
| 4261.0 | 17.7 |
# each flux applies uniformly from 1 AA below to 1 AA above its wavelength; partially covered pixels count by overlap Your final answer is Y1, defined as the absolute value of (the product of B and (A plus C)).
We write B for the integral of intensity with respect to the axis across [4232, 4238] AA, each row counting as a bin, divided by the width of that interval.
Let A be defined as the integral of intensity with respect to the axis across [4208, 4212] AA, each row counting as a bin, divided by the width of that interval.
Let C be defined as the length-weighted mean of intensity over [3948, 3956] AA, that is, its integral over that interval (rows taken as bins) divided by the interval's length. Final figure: 647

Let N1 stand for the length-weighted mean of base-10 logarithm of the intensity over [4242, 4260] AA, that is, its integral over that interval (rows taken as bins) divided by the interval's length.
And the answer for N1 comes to 1.28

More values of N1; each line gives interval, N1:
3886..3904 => 1.08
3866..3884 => 1.07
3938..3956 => 1.10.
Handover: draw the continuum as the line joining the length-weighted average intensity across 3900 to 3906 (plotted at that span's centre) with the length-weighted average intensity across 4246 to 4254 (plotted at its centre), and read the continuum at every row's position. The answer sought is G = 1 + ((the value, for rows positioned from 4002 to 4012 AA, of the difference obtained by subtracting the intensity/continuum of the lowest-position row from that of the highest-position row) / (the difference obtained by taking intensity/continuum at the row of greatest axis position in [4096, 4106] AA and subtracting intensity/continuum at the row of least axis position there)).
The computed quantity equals 2.1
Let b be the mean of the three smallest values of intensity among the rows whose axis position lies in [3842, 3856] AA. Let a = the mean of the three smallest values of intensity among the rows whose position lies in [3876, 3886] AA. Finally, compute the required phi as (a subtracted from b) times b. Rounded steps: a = 11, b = 10.3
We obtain -3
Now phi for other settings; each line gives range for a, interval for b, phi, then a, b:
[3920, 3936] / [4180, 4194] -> 212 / 6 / 17.7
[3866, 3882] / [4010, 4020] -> 118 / 11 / 17.9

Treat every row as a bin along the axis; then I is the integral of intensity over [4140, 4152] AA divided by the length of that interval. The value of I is 19.0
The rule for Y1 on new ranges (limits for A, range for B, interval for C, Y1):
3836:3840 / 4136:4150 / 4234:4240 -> 538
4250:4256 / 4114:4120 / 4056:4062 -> 690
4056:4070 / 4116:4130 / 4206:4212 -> 720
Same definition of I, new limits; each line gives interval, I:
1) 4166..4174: 17.2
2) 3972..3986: 13.6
